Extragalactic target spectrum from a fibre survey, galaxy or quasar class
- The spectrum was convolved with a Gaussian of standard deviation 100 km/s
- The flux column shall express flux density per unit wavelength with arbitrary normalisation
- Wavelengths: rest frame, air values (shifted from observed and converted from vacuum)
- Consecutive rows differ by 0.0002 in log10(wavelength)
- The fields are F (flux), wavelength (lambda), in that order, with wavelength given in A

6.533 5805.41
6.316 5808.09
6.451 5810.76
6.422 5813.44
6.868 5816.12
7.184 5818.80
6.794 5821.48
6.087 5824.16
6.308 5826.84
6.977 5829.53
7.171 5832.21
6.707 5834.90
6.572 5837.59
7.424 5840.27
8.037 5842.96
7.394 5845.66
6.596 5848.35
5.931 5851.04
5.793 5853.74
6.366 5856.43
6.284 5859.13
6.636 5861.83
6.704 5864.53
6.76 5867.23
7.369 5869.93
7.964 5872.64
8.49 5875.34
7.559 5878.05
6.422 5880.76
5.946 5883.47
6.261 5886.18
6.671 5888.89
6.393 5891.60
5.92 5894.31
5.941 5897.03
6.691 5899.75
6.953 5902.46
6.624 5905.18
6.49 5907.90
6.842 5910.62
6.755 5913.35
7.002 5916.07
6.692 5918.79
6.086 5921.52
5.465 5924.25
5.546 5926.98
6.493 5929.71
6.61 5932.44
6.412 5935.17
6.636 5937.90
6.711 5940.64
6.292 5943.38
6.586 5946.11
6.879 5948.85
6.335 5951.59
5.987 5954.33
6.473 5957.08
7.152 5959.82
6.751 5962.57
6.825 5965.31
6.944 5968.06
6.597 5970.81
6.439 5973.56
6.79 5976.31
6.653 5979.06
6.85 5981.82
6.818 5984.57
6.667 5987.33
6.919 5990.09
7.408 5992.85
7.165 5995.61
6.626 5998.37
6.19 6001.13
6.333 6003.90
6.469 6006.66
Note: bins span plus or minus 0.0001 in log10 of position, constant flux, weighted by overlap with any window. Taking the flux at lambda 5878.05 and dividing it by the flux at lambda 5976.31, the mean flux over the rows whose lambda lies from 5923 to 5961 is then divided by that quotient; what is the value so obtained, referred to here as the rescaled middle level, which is 5.75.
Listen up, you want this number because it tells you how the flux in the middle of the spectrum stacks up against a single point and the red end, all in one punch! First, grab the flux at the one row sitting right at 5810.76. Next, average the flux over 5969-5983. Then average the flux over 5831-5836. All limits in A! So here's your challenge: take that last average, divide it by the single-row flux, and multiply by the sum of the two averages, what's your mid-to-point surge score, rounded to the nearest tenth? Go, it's 14.6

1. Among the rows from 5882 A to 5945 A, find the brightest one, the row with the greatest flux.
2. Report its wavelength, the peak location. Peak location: 5916.07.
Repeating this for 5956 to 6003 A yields 5992.85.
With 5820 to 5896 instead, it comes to 5875.34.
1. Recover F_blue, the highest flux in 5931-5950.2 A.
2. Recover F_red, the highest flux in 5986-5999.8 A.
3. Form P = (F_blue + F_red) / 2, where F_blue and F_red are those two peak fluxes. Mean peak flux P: 7.14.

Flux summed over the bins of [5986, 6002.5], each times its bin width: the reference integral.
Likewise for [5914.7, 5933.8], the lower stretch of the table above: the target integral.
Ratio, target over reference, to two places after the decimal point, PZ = 1.06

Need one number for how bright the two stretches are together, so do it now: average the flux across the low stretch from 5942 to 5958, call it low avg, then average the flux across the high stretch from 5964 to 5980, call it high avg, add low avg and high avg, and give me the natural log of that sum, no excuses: 2.58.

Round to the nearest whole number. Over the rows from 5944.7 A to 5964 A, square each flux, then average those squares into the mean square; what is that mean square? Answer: 44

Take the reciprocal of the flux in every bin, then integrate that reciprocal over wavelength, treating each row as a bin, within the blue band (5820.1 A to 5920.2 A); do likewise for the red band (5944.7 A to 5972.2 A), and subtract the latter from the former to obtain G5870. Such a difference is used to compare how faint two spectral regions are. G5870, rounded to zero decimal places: 11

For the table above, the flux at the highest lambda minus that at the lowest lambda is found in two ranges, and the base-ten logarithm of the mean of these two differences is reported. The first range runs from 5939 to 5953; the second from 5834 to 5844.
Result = -0.32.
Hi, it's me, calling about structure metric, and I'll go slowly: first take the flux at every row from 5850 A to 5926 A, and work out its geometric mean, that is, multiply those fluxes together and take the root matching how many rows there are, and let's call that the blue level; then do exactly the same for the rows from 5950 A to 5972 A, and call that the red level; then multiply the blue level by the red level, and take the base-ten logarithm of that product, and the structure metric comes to 1.64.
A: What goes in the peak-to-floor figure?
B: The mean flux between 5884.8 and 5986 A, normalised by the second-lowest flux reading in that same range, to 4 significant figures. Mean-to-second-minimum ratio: 1.177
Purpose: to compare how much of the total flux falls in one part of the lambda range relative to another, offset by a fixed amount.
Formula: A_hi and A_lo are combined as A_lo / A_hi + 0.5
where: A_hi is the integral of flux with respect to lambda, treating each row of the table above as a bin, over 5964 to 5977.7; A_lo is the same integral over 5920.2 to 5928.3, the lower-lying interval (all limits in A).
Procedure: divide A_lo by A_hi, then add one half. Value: 1.0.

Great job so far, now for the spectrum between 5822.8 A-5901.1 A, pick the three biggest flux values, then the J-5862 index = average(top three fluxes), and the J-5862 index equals 8.2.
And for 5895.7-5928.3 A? 6.9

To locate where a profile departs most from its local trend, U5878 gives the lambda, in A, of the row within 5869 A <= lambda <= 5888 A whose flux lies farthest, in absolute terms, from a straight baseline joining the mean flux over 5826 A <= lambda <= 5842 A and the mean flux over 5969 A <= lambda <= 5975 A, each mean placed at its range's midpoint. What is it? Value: 5875.34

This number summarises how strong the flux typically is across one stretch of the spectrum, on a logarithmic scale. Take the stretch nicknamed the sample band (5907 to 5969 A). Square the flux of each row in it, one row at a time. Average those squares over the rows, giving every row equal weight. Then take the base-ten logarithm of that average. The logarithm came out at 1.63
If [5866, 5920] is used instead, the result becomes 1.67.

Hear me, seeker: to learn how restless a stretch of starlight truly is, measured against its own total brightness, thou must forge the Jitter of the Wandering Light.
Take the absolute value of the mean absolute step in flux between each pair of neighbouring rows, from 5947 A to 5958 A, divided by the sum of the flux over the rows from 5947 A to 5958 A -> 0.0179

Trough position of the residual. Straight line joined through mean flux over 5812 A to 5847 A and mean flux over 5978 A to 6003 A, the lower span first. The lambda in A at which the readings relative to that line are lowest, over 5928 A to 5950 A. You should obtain 5943.38 A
